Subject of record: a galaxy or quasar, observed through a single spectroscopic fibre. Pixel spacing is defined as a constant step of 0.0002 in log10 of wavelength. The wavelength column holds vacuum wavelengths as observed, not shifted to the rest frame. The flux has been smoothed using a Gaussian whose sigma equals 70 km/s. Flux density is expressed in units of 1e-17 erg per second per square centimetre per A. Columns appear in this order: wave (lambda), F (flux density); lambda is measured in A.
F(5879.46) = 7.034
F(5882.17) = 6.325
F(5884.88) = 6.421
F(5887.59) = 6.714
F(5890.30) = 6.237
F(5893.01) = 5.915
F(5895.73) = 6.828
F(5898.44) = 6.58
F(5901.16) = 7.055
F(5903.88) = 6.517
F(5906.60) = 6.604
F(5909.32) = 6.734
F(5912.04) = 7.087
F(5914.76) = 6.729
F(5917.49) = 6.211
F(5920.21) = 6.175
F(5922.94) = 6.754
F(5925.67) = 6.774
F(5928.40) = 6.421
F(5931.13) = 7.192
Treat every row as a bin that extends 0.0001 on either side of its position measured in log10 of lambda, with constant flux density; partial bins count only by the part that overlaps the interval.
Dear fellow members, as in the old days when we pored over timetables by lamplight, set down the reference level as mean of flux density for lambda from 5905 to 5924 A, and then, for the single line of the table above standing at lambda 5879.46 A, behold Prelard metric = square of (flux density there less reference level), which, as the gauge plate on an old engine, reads 0.18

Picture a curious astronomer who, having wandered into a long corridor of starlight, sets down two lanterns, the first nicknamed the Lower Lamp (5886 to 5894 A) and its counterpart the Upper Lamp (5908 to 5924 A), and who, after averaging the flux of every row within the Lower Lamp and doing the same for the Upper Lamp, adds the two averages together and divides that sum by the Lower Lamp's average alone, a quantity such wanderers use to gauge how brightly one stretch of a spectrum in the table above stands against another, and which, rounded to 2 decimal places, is 2.05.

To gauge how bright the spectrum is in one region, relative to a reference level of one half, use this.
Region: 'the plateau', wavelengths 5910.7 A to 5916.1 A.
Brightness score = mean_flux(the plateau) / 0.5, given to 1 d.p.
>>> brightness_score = 13.8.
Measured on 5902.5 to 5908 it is 13.1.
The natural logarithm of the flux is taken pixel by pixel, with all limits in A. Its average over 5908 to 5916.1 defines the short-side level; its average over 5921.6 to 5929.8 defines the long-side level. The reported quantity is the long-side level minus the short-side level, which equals -0.03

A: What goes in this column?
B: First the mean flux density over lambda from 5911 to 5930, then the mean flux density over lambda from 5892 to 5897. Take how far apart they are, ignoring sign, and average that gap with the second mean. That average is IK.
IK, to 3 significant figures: 3.30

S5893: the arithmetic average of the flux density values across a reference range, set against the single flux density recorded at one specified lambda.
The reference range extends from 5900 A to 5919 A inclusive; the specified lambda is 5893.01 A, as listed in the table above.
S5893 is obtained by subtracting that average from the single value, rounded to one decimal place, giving -0.8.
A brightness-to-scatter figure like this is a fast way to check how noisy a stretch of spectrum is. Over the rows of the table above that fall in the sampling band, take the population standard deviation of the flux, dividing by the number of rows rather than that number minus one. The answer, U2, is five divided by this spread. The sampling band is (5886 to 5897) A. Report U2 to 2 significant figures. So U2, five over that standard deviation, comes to 14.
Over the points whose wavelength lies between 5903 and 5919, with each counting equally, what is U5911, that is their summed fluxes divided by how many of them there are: 6.65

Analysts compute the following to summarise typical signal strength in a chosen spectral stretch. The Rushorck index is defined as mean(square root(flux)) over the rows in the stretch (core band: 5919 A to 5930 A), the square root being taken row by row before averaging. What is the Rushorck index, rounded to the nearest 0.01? 2.56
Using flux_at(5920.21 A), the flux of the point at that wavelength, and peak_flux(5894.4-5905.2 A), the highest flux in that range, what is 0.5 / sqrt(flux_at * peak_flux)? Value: 0.0758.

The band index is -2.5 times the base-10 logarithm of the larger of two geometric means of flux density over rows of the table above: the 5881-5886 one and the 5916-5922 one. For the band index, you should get -2.01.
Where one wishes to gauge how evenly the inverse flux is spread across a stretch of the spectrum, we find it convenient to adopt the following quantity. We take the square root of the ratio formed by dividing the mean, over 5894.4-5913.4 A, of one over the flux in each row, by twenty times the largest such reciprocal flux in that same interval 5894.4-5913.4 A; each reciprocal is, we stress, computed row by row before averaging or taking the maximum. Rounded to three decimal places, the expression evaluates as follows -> 0.219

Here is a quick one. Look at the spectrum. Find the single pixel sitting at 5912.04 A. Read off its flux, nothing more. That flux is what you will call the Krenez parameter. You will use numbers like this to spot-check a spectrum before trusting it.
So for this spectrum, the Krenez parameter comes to 7.087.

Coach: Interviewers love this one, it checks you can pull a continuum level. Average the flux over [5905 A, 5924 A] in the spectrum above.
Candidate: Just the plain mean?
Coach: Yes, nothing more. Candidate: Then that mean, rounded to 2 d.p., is 6.61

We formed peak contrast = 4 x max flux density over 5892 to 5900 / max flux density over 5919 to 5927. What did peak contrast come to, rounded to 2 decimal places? 4.03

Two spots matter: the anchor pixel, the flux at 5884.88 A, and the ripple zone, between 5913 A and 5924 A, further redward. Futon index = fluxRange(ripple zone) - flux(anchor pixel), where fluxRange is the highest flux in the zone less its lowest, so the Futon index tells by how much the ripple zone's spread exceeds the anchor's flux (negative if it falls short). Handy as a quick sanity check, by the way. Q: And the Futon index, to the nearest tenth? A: -5.8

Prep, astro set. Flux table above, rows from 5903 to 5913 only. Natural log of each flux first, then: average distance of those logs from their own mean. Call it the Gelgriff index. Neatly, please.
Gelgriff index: 0.026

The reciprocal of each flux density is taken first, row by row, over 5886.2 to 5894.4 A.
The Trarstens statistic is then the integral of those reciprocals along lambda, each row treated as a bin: 1.3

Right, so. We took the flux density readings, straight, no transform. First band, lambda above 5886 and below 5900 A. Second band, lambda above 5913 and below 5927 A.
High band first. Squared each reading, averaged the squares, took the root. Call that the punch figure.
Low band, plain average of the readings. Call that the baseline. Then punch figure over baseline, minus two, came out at -0.99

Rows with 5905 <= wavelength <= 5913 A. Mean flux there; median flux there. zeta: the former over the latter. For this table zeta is 1.01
